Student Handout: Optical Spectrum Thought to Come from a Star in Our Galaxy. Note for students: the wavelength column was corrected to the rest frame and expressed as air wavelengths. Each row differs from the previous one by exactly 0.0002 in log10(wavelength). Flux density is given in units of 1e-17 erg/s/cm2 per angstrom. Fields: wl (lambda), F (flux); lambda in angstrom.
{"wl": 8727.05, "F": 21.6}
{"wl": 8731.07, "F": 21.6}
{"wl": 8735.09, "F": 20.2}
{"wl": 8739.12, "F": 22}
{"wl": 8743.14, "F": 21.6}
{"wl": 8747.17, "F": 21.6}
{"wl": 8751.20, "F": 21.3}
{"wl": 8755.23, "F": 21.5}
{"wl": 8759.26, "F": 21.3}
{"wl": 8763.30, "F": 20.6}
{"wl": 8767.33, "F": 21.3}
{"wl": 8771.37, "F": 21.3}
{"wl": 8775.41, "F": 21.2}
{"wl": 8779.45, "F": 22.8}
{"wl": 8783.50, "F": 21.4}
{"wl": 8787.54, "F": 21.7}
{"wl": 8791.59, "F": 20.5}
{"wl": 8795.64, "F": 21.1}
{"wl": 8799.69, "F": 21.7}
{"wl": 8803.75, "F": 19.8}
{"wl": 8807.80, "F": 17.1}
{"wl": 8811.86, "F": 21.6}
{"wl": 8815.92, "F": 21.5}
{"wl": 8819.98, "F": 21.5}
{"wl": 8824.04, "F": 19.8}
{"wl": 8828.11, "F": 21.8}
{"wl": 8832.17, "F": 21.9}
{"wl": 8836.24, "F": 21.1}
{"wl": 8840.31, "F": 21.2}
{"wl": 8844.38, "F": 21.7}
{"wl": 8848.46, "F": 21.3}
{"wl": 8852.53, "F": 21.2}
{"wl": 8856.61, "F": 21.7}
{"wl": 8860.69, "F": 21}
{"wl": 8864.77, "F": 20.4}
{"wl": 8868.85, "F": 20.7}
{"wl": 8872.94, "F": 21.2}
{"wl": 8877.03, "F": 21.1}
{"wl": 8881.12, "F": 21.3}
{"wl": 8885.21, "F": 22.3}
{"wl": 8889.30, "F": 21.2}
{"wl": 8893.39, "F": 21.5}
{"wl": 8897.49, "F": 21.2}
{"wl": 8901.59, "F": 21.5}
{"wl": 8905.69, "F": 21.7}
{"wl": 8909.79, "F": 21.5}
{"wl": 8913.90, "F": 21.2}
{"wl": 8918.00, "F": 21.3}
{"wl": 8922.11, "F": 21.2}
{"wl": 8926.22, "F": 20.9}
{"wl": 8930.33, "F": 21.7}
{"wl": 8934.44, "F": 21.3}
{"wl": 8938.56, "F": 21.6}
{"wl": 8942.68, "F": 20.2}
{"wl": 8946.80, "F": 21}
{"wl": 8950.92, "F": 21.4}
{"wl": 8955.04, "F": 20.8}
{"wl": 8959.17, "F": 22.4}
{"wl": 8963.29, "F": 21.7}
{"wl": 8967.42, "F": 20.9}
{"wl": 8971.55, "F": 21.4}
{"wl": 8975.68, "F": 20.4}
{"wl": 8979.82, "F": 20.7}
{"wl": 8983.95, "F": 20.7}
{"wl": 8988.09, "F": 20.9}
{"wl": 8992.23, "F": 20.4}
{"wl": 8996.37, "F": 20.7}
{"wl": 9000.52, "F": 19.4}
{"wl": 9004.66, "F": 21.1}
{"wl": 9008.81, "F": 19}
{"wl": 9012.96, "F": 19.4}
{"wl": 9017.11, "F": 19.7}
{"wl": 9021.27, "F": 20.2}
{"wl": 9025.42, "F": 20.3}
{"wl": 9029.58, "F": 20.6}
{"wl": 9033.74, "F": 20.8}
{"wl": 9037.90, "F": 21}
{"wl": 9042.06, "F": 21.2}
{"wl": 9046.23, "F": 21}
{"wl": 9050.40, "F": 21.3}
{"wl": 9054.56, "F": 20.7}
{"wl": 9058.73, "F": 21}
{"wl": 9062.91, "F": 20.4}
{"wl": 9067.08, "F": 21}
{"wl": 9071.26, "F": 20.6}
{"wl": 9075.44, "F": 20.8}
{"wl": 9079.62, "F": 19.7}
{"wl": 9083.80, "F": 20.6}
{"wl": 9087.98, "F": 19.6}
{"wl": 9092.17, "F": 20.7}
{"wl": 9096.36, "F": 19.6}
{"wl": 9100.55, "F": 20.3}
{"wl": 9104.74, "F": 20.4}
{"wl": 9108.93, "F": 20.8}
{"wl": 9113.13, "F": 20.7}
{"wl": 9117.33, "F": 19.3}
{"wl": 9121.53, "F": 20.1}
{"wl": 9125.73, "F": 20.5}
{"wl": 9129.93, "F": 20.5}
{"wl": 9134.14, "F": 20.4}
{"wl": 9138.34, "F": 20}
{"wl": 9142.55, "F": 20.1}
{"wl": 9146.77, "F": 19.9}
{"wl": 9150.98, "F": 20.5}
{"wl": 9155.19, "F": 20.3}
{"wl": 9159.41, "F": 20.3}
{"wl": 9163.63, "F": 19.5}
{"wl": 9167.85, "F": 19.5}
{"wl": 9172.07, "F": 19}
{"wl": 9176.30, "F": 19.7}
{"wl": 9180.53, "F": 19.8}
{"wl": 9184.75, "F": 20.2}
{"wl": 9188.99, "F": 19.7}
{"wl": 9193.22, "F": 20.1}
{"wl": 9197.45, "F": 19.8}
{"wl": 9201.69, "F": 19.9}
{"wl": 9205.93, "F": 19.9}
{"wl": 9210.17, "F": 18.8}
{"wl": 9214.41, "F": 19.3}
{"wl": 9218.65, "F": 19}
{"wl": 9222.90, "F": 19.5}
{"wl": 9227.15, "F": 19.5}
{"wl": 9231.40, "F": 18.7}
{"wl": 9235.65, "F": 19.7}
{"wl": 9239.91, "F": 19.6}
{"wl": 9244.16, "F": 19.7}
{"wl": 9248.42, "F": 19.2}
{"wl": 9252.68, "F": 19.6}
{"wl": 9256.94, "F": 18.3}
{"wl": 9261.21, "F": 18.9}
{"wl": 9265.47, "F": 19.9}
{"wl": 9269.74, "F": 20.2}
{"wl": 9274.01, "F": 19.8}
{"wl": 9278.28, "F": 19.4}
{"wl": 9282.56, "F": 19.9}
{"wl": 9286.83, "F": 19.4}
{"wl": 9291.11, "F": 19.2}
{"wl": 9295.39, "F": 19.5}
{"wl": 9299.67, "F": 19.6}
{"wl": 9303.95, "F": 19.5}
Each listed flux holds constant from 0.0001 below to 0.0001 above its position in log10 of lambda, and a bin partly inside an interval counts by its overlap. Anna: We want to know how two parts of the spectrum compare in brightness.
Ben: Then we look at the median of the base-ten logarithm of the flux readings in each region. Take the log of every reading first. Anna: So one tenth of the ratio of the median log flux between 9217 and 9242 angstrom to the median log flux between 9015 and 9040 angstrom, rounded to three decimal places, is 0.098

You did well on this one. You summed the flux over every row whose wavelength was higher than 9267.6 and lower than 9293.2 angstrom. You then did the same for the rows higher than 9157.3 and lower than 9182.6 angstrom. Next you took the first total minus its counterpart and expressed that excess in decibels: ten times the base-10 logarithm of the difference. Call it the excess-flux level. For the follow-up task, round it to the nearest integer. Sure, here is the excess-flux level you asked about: -10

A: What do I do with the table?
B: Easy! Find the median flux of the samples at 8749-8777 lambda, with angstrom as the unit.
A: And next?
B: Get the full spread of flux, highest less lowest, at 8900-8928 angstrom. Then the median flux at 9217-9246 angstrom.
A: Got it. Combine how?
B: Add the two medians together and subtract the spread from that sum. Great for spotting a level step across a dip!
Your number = 40.0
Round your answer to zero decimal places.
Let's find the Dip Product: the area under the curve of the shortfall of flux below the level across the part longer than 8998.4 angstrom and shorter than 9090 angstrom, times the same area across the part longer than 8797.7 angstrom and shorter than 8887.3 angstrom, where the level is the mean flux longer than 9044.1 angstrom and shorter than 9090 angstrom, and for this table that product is -644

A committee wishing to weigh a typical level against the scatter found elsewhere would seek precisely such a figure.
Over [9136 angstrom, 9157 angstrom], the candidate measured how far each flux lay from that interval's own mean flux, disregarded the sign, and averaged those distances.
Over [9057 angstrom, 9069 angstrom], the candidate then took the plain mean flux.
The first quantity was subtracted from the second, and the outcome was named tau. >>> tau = 20.6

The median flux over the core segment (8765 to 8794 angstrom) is 21.3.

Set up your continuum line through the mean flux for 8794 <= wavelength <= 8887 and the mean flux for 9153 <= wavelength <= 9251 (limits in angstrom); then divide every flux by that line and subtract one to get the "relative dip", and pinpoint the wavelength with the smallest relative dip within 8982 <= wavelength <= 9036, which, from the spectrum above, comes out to 9008.81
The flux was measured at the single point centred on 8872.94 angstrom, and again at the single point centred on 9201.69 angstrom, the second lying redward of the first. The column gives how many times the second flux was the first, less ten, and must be -9.06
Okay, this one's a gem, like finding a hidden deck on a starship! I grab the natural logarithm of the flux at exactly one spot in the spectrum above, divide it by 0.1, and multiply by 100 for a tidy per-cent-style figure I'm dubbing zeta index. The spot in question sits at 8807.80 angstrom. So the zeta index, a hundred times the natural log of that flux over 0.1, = 2839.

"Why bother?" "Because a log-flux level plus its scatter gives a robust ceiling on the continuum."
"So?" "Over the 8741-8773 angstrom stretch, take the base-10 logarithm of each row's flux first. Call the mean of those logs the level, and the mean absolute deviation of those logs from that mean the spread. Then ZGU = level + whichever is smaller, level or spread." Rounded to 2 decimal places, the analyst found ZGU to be 1.33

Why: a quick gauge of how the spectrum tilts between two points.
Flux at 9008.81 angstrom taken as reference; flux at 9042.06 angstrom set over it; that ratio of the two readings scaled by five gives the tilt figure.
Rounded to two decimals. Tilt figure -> 5.58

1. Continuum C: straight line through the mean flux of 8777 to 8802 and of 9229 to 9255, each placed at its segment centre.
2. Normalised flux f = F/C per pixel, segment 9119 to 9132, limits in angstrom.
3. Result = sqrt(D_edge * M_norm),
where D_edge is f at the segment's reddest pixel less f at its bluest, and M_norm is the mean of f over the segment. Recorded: 0.15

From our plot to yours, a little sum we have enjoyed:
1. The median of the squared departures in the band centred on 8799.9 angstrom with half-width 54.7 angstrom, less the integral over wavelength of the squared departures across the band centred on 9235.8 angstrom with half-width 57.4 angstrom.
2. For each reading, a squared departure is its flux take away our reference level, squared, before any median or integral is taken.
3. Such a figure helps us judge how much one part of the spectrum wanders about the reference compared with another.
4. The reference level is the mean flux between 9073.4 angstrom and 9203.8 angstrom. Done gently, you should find -59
